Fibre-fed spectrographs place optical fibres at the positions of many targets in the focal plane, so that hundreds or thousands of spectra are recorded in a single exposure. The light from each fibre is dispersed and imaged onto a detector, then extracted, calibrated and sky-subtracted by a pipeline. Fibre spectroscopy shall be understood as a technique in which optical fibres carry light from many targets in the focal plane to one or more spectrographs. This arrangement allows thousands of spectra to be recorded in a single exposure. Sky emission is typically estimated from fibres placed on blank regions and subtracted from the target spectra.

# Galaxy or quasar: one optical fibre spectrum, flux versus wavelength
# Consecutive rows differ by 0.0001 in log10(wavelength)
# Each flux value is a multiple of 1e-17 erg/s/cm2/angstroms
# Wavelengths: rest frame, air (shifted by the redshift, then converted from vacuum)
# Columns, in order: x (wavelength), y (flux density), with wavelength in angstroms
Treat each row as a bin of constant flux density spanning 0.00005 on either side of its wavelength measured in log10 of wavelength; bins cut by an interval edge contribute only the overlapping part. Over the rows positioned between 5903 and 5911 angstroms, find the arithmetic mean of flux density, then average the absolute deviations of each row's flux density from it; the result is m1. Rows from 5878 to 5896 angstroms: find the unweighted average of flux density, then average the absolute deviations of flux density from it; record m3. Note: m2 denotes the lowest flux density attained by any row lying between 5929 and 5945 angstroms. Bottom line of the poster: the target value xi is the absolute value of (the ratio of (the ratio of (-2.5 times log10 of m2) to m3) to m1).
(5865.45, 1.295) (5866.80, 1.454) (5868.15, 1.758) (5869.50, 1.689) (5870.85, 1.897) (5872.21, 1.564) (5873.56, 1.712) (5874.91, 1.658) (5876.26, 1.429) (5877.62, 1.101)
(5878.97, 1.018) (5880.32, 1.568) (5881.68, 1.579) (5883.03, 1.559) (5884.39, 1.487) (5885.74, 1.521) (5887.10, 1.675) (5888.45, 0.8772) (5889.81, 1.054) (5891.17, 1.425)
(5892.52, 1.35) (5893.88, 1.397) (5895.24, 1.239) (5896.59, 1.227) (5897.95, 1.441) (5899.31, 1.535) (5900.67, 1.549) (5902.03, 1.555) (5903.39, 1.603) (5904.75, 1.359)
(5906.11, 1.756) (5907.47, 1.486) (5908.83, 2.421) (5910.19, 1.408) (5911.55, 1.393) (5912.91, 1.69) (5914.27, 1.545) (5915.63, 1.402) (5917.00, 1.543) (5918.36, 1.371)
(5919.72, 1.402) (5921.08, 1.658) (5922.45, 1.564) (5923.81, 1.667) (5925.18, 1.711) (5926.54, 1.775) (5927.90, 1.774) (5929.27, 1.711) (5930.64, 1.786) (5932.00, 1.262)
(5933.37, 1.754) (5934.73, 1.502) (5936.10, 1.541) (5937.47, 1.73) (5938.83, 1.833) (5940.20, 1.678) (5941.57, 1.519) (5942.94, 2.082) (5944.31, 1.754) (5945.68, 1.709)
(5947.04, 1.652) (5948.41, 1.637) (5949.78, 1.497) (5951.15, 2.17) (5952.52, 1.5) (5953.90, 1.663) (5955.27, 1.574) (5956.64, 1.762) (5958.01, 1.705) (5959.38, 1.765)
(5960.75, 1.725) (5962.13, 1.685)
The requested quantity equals 4.6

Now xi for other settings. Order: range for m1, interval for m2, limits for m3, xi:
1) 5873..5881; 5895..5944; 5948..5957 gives 5.9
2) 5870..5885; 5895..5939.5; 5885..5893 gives 5.3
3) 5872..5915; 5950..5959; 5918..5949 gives 19.1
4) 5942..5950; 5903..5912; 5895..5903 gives 20.0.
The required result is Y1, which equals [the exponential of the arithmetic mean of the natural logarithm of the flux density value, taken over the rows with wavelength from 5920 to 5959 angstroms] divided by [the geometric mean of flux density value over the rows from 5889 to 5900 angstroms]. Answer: 1.26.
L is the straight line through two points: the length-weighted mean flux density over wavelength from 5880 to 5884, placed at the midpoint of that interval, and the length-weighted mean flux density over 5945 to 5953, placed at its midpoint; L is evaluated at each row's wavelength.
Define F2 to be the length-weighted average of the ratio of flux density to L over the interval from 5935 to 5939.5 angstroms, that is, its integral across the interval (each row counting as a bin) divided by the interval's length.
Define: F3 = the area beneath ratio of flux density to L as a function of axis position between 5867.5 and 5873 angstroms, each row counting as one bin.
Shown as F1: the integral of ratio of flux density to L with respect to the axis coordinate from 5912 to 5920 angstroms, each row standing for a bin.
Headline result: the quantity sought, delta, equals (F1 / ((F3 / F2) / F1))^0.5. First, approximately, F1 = 7.3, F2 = 1.00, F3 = 6.2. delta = 3.0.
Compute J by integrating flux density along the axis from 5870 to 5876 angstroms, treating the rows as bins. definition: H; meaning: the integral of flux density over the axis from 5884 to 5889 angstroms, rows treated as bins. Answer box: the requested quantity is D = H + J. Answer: 17.1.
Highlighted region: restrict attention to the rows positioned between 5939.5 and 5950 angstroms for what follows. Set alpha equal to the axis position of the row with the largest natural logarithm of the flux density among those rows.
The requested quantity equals 5942.94 angstroms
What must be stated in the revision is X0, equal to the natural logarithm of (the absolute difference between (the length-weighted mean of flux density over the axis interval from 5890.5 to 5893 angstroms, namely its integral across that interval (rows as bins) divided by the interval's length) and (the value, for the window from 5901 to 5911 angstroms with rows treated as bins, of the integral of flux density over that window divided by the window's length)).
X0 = -1.4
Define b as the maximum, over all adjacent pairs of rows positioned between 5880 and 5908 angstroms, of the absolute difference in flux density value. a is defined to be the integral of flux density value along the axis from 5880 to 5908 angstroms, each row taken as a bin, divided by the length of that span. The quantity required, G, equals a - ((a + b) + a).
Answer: -2.24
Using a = 1.44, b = 0.80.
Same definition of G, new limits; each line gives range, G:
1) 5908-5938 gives -2.63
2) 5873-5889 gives -2.23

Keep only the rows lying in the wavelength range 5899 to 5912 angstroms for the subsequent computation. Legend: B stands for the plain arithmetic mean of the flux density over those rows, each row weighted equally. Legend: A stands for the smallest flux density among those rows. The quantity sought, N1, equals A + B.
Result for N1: 3.0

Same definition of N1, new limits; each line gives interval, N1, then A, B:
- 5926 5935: 2.9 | 1.262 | 1.65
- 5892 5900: 2.6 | 1.227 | 1.36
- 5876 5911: 2.3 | 0.8772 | 1.45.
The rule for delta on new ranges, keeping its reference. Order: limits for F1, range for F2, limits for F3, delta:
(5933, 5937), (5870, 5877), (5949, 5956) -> 1.5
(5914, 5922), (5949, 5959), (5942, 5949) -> 2.7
